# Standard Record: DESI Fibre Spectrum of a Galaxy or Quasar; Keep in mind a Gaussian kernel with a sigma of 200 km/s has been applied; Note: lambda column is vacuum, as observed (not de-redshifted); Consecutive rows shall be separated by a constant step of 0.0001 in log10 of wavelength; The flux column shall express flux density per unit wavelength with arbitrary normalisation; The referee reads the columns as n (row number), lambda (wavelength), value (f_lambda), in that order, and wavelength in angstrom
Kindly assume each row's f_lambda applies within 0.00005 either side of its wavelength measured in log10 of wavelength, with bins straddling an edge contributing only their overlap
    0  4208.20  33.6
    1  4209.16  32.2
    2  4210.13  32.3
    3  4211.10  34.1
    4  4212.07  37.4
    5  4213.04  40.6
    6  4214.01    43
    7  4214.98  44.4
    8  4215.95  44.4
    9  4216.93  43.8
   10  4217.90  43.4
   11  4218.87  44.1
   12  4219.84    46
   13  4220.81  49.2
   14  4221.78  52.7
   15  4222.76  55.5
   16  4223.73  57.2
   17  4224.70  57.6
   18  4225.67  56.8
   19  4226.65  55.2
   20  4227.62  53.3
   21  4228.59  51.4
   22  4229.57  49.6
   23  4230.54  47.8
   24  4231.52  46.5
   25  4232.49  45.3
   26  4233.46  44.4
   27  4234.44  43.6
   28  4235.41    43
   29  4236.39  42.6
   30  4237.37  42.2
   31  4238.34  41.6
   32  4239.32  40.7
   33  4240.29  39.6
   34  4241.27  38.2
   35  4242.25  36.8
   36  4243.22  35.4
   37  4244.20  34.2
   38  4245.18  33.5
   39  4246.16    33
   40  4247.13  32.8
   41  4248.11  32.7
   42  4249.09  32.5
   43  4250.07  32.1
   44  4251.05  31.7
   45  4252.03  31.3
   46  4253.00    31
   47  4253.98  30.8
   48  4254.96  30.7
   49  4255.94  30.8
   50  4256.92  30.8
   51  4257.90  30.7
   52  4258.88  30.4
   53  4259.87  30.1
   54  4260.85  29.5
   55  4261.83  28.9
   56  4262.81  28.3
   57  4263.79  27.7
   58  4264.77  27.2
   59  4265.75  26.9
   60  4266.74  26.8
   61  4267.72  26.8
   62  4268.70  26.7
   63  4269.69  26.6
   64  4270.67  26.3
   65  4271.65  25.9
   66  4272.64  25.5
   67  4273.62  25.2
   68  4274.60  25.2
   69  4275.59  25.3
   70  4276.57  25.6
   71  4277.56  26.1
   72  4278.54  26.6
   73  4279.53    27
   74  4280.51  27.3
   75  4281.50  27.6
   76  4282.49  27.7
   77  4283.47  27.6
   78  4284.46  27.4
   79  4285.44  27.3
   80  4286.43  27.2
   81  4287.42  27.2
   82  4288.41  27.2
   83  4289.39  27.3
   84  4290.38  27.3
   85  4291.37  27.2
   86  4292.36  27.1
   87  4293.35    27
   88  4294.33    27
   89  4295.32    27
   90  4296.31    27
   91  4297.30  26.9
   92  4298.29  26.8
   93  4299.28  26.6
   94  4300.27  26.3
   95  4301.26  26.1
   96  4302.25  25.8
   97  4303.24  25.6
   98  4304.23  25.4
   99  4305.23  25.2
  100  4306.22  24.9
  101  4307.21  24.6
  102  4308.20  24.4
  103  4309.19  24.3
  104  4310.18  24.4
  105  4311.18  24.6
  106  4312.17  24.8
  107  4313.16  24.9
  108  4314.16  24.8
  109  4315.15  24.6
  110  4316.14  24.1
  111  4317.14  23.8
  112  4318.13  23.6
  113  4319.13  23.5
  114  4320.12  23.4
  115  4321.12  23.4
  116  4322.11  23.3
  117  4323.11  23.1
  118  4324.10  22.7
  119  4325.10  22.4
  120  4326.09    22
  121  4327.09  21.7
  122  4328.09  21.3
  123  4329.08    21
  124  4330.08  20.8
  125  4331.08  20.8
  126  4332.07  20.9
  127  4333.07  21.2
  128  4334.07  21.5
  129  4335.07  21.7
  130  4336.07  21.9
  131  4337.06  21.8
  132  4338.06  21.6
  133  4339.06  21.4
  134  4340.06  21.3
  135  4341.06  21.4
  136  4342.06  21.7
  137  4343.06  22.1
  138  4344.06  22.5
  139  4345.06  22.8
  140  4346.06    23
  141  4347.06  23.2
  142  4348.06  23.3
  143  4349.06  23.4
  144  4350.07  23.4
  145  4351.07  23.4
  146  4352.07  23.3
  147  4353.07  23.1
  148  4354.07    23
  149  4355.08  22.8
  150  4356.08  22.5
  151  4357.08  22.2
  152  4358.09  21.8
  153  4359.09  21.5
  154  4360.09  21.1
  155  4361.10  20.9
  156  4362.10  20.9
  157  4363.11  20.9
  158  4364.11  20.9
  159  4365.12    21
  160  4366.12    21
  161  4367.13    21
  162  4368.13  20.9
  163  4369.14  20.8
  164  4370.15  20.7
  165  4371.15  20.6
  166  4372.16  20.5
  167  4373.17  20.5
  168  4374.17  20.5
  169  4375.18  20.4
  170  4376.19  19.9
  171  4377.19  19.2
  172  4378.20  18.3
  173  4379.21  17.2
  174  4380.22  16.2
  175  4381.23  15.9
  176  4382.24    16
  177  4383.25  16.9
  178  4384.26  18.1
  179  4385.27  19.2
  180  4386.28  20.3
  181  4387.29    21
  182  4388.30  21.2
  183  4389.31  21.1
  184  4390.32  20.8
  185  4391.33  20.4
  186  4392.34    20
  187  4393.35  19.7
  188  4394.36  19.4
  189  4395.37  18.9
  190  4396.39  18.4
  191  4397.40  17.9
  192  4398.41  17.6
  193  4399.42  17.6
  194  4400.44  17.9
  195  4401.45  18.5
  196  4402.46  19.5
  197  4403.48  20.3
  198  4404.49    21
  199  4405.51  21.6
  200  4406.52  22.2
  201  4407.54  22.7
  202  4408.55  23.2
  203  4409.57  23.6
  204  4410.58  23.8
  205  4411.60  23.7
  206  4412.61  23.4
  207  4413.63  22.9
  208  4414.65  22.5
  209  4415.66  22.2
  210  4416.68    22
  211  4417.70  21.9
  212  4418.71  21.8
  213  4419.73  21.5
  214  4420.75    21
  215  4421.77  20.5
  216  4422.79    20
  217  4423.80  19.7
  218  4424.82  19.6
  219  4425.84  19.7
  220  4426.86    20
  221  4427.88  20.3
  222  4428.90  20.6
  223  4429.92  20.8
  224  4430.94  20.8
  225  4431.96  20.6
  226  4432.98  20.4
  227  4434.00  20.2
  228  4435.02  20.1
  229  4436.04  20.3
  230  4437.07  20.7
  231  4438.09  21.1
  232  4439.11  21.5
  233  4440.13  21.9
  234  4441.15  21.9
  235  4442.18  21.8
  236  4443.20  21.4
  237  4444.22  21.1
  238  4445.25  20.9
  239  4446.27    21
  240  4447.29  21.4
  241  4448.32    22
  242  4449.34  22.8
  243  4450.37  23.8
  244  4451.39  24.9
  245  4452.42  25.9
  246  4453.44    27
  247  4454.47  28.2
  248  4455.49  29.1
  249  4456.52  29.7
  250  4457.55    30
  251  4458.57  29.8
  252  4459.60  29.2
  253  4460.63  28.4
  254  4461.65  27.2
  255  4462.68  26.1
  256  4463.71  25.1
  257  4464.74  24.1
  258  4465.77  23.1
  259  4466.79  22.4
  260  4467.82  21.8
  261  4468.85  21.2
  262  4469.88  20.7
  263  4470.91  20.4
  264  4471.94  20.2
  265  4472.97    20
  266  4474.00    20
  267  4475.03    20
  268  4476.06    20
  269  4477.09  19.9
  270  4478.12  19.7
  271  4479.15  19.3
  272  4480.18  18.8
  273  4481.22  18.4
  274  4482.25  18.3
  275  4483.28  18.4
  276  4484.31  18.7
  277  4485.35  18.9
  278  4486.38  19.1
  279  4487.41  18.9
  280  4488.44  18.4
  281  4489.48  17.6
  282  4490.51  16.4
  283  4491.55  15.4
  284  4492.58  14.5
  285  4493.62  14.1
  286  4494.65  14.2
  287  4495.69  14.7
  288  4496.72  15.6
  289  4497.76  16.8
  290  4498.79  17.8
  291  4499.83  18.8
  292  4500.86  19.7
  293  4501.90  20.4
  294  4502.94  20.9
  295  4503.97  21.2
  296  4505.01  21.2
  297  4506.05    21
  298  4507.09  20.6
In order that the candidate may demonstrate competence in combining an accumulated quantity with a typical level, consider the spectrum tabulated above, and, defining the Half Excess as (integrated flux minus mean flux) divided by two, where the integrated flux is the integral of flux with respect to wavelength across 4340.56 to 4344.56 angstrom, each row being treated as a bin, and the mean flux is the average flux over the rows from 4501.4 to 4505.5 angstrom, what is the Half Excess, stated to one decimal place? 33.4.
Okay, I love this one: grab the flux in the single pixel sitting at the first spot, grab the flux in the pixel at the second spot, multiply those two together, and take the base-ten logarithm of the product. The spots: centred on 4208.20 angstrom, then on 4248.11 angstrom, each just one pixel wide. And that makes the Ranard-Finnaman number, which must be 3.0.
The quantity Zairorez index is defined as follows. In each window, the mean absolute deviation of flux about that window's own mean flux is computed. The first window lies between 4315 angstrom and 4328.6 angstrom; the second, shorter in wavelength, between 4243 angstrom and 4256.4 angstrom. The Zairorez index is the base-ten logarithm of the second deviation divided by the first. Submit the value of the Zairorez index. 0.18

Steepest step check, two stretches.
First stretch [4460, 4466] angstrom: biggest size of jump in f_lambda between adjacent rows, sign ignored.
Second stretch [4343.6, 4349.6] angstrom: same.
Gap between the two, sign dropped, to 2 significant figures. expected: 0.90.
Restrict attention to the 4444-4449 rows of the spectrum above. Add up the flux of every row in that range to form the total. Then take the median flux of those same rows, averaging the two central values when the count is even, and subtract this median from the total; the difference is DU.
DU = 85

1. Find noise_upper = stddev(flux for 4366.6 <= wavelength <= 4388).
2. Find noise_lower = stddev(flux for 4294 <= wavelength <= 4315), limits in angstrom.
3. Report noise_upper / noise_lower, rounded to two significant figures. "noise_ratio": 1.8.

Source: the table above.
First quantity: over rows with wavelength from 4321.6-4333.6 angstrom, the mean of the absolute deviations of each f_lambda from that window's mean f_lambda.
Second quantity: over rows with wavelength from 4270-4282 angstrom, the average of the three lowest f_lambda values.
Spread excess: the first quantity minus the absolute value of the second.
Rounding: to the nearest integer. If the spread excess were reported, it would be -24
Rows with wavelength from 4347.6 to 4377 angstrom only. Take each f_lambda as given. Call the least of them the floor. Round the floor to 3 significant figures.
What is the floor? 19.9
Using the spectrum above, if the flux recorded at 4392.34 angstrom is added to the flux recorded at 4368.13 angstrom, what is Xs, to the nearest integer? 41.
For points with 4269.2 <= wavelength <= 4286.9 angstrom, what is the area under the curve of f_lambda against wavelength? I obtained 470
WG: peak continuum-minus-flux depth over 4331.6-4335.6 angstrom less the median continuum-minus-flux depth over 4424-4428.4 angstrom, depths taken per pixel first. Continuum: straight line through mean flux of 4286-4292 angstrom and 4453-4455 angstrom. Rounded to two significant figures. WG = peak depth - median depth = -1.3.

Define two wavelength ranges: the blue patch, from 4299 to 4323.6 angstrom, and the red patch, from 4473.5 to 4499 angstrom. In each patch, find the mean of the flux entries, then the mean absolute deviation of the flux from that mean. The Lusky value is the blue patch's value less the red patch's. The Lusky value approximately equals -0.9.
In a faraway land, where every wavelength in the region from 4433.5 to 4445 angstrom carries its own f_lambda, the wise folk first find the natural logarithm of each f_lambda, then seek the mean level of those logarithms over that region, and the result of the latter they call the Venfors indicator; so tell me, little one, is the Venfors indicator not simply 3.05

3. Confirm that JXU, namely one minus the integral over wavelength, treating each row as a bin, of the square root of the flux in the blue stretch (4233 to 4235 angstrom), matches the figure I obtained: -12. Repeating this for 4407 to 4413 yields -28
